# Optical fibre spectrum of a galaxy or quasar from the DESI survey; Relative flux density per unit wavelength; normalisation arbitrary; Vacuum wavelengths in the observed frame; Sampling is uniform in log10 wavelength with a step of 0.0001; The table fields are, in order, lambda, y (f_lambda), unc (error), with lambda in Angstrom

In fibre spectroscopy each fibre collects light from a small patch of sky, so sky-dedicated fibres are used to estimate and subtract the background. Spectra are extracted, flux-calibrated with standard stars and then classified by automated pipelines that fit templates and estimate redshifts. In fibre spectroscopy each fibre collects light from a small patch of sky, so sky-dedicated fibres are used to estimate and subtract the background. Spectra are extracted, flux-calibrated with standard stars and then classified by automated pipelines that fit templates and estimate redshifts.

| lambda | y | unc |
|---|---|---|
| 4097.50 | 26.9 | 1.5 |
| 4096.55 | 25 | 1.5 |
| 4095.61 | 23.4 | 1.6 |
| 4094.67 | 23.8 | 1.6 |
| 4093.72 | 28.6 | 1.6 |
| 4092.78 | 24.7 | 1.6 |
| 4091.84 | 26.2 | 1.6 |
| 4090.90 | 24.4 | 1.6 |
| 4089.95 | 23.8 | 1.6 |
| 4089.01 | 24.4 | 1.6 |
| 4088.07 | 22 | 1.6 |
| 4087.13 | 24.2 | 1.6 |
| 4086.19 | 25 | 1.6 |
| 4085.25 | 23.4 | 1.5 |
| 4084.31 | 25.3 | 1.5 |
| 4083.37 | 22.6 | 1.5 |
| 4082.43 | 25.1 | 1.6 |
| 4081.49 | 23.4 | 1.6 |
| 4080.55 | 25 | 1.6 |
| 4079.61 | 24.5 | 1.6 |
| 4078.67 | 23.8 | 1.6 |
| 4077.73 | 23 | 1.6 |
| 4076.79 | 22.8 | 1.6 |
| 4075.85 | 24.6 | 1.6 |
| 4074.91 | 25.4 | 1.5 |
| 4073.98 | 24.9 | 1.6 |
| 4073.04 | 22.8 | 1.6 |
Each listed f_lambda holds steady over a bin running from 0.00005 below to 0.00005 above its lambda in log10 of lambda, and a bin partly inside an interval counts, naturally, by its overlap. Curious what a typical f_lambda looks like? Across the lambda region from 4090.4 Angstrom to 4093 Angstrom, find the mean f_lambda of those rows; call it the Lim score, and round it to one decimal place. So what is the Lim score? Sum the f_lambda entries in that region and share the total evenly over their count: 25.1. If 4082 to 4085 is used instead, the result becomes 24.3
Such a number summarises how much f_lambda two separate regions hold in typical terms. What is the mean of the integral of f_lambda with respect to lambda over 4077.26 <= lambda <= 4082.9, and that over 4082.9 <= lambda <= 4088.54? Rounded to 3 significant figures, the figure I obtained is 135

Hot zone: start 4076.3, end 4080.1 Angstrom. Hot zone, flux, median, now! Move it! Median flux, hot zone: 23.4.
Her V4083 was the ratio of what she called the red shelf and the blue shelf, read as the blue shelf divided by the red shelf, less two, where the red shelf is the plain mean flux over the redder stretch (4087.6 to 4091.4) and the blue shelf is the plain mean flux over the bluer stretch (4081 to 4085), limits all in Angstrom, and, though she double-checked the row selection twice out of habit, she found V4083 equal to -0.98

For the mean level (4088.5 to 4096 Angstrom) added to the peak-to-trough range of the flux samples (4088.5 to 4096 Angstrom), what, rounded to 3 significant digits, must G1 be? 30.1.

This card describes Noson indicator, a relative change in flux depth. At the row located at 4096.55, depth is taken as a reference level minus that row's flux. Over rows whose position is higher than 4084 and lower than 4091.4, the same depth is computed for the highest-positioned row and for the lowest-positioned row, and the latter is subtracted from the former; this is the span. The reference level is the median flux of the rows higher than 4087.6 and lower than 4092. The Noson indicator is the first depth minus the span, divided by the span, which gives -1.7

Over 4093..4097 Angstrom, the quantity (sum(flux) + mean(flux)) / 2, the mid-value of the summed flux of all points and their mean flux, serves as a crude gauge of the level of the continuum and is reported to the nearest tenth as 63.0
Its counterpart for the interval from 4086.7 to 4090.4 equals 59.0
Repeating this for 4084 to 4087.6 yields 61.2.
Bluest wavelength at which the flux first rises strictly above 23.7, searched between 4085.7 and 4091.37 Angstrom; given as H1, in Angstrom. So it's 4086.19 Angstrom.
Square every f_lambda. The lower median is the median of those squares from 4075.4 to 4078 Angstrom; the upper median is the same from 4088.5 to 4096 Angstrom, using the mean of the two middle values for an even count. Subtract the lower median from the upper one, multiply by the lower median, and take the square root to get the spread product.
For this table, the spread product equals 187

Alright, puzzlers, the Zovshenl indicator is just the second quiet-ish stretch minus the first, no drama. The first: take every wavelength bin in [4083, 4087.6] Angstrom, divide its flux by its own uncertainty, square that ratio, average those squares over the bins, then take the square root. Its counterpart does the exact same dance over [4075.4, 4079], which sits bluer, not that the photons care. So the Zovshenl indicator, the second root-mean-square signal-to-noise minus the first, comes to -0.94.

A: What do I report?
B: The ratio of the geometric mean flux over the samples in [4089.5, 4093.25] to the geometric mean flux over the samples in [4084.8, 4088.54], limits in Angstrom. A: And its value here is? 1.05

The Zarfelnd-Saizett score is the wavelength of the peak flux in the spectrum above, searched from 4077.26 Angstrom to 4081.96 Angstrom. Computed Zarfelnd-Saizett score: 4080.55 Angstrom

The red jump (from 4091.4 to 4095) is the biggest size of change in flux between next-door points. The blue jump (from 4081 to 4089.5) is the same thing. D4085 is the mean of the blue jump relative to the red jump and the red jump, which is 2.7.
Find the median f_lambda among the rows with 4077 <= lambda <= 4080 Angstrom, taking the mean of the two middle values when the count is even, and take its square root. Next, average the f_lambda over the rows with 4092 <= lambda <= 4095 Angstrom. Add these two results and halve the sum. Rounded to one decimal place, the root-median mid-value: 15.3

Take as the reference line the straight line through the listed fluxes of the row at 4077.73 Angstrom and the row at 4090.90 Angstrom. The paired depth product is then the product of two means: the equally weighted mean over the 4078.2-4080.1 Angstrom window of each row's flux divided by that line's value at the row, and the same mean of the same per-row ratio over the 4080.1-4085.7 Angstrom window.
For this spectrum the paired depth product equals 1.07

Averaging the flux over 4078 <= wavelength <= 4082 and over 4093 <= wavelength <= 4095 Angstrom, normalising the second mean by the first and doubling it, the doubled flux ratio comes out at 2.17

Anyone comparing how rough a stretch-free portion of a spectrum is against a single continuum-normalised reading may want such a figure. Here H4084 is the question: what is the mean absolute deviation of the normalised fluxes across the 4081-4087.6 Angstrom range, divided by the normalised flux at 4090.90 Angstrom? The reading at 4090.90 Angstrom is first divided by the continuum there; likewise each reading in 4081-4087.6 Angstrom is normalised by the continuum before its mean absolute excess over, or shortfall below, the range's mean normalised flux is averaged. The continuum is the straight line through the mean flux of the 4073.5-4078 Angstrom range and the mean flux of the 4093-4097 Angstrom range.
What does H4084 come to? 0.0353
